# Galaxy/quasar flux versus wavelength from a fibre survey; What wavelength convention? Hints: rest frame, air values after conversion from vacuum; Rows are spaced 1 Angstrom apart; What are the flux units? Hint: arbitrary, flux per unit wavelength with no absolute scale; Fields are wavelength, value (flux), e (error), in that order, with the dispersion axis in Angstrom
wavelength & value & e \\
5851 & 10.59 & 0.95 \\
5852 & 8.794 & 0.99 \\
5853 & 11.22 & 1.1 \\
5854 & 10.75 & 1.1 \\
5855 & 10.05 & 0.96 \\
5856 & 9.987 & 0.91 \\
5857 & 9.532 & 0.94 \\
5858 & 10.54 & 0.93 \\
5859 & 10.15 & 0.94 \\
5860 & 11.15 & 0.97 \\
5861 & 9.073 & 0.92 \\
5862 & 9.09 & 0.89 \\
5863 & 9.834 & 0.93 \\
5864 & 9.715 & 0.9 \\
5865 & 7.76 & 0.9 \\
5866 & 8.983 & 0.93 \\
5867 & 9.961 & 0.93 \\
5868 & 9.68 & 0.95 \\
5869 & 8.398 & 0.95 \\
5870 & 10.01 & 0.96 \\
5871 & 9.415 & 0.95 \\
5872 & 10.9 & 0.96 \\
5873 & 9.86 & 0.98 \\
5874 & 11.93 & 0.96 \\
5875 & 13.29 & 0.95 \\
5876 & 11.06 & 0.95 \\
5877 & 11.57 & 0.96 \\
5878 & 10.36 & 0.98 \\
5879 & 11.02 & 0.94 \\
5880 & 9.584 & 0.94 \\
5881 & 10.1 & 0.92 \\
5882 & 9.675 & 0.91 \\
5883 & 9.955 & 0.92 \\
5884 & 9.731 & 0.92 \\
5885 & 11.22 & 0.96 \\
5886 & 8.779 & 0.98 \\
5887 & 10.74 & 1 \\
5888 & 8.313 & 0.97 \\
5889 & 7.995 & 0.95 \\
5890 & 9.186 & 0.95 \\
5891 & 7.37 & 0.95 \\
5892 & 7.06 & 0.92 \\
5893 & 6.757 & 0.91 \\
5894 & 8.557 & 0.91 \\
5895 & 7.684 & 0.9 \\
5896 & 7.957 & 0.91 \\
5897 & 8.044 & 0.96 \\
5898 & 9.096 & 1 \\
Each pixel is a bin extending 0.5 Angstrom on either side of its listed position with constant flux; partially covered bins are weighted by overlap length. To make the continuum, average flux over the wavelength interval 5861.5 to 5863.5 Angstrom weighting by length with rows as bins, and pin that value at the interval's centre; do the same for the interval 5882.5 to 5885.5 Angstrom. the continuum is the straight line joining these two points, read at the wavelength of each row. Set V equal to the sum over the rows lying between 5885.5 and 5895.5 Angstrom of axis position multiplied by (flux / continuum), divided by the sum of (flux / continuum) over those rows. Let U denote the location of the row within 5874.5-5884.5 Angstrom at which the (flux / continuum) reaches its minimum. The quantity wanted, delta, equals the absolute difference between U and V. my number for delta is 6.2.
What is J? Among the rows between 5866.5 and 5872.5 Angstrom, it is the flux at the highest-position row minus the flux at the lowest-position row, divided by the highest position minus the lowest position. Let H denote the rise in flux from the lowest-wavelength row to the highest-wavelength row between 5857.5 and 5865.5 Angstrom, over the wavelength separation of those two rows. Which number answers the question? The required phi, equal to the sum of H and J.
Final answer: -0.21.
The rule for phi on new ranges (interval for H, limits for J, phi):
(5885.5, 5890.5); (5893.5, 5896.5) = -0.20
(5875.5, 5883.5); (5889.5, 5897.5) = -0.32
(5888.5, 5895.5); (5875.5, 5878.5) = -0.40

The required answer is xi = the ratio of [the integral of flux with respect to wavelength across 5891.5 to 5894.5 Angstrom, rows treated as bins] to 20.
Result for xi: 1.12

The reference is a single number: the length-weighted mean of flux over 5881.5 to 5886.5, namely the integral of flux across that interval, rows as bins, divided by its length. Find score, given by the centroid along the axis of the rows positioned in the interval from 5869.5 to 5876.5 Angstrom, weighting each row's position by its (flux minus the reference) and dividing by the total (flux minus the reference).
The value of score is 5874.6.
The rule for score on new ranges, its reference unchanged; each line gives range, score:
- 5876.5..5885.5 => 5879.8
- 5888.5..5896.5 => 5892.6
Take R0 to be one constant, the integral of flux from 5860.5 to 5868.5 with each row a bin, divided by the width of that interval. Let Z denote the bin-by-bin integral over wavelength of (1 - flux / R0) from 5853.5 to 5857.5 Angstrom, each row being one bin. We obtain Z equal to -0.35 Angstrom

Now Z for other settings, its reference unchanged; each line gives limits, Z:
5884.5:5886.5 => -0.16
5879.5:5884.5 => -0.30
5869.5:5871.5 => -0.10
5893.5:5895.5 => 0.25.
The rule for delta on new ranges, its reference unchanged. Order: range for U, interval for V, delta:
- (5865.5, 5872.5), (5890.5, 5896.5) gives 24.6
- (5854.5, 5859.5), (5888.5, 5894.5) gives 34.4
